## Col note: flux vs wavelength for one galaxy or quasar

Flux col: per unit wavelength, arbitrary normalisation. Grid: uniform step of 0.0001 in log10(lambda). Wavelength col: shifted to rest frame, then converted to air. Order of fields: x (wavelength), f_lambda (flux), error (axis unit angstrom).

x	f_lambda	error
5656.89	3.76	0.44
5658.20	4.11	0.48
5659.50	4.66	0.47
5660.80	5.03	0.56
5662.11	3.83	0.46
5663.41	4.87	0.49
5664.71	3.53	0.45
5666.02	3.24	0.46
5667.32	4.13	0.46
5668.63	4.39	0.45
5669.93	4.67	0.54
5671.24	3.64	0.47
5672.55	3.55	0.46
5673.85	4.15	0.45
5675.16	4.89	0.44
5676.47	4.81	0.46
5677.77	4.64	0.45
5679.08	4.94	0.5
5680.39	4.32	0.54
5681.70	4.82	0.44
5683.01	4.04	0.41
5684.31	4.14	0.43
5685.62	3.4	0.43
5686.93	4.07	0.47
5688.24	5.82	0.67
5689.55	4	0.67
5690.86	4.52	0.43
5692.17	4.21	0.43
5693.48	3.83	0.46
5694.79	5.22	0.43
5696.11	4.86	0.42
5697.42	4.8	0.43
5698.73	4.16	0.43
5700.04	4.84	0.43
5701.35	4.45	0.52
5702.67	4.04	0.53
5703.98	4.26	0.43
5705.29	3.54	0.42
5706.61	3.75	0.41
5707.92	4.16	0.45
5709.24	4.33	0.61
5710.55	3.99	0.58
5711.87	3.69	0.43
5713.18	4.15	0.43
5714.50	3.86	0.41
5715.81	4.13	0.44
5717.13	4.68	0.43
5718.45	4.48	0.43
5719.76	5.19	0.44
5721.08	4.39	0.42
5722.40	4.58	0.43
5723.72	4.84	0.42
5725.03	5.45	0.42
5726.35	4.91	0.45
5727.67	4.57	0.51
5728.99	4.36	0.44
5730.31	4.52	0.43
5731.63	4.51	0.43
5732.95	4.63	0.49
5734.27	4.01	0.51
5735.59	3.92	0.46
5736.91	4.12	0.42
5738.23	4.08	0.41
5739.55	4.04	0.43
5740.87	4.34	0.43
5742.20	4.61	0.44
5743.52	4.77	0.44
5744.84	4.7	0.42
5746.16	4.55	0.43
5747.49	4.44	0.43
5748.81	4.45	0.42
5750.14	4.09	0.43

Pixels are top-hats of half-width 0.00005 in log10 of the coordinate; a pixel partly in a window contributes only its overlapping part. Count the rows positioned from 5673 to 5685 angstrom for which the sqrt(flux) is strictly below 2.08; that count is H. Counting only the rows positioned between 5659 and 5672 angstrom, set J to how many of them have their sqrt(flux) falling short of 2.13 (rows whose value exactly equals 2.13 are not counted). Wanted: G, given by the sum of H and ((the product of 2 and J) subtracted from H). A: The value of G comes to -4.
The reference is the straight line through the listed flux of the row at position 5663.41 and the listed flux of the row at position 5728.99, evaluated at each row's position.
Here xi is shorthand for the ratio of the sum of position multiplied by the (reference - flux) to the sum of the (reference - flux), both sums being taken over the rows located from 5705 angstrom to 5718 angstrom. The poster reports 5709.5 angstrom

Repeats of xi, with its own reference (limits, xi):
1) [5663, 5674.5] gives 5668.8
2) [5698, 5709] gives 5704.7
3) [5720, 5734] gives 5726.6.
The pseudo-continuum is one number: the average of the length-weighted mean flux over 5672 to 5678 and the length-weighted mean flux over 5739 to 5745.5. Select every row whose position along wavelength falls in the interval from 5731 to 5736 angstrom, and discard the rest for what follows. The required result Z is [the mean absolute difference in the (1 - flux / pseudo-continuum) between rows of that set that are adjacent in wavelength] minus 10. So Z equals -9.938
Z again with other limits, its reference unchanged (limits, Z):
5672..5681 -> -9.906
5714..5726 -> -9.899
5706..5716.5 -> -9.928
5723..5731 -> -9.917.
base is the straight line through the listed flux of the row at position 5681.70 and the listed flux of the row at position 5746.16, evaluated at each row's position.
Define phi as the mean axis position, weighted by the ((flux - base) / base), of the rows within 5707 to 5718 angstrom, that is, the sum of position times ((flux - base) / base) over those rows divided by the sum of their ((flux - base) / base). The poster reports 5712.1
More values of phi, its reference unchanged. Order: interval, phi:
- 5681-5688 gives 5685.1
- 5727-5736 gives 5733.4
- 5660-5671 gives 5665.6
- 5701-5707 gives 5704.7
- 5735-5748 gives 5737.1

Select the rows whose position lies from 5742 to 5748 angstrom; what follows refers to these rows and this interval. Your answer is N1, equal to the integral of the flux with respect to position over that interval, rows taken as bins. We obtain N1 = 28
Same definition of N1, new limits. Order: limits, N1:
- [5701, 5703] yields 8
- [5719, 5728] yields 44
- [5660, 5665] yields 22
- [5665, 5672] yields 28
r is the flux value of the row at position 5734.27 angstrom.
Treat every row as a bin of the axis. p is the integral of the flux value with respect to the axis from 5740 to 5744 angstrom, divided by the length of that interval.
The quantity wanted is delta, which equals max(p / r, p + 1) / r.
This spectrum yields 1.38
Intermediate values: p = 4.53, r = 4.01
